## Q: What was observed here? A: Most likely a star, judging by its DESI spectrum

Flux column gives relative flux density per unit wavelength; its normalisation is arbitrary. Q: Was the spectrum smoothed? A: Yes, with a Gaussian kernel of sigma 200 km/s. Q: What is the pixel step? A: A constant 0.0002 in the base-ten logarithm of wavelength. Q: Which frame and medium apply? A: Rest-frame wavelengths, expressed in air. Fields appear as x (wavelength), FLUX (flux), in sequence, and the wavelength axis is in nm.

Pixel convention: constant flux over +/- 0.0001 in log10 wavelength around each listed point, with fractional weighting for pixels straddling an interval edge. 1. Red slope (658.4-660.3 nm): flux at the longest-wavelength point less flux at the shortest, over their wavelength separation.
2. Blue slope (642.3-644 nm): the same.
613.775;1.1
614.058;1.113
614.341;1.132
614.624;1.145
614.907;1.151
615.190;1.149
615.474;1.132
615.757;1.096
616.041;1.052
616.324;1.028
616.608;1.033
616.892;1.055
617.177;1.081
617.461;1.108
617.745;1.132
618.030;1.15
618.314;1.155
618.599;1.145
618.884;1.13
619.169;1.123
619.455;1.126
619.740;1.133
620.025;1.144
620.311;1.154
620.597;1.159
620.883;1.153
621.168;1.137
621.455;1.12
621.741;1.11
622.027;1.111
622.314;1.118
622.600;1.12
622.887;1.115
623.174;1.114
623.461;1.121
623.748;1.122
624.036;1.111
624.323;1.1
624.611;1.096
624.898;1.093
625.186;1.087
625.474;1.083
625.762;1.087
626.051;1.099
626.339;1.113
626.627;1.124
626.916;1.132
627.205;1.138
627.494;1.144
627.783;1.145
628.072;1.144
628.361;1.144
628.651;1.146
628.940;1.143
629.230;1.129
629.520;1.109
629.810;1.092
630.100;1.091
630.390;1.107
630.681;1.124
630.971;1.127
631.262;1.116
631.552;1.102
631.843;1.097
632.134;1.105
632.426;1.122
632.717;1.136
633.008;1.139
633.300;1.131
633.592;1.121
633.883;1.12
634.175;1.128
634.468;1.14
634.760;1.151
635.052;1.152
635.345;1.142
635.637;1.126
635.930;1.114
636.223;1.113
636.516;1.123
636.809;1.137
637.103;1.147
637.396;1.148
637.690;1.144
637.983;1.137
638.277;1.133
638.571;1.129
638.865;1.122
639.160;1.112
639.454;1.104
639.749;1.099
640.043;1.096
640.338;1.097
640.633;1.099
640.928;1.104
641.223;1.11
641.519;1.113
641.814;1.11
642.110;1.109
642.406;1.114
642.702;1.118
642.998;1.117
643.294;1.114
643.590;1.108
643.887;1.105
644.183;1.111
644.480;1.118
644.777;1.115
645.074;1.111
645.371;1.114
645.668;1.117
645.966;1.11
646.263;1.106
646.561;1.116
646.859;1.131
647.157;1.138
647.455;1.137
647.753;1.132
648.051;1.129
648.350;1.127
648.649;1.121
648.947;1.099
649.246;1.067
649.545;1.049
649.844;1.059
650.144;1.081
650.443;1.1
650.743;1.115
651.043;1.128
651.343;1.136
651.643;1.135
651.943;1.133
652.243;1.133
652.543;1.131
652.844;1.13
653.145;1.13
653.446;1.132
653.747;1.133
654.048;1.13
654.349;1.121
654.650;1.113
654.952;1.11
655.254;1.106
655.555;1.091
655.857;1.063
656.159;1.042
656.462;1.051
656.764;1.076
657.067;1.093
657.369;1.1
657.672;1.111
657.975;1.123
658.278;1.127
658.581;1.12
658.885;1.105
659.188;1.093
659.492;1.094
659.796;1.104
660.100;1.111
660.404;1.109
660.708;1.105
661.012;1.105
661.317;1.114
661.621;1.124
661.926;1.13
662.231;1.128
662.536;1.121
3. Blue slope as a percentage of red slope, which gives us 103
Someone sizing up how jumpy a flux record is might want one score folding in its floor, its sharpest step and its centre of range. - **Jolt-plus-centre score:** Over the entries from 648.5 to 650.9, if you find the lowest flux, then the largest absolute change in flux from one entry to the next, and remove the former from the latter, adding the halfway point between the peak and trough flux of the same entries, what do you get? 0.068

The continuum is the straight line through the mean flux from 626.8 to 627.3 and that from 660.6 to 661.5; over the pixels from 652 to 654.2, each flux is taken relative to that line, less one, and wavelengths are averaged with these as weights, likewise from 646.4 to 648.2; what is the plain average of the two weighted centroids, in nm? 650.31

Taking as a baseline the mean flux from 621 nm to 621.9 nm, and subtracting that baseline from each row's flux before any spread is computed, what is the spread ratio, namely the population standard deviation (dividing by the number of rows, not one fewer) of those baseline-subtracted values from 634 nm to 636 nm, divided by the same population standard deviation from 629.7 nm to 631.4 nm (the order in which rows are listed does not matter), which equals 0.9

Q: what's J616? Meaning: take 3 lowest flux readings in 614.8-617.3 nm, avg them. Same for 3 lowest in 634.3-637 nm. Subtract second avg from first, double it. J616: -0.16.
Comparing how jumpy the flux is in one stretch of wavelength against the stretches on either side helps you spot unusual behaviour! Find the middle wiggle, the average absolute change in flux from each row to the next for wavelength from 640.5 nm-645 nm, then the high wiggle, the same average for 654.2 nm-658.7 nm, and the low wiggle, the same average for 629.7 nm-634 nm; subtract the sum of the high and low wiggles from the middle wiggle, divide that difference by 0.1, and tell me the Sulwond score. -0.174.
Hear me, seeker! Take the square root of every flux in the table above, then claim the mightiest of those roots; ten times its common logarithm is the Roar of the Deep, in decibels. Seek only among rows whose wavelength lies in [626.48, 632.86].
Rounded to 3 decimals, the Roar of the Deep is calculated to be 0.296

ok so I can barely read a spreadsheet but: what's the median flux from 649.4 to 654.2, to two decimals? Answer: 1.13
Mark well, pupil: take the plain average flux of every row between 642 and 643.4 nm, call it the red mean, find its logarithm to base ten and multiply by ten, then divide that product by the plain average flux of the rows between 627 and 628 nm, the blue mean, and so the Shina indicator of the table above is 0.412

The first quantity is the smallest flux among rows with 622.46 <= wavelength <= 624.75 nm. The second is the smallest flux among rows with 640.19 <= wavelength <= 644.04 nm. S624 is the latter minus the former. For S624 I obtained 0.00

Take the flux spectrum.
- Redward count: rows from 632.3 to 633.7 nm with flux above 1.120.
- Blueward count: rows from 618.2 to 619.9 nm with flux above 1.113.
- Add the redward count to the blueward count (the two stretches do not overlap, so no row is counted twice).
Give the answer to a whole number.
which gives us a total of 11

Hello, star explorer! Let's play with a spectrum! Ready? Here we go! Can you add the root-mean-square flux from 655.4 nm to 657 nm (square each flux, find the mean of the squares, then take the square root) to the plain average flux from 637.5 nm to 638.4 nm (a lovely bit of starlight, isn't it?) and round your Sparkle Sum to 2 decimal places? 2.20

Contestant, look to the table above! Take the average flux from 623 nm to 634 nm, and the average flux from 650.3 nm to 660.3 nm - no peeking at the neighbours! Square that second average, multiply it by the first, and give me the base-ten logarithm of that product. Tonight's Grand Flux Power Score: 0.1385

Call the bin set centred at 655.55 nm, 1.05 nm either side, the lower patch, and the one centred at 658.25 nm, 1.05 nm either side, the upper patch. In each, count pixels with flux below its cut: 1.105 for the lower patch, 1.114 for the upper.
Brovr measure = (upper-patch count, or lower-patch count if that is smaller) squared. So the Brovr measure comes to 16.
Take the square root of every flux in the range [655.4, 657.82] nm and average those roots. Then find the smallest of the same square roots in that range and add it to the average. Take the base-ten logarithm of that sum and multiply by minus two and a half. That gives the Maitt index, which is -0.784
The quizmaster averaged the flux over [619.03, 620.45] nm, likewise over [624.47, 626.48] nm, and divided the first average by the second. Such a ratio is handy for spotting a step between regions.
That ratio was 1.04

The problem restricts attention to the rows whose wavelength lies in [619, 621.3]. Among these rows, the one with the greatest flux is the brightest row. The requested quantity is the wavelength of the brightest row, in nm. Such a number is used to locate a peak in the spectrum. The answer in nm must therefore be 620.597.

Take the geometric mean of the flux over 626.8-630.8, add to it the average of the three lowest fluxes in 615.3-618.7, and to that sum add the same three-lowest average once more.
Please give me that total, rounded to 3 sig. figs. 3.20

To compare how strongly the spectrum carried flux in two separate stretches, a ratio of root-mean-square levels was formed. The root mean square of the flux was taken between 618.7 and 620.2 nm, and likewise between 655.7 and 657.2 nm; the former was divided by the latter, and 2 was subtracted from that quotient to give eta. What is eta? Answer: -0.94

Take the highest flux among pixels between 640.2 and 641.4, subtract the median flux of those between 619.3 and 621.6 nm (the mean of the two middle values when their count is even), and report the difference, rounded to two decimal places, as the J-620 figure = -0.03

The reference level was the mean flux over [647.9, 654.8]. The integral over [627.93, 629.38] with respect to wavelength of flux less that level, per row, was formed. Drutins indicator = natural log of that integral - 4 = -7.3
